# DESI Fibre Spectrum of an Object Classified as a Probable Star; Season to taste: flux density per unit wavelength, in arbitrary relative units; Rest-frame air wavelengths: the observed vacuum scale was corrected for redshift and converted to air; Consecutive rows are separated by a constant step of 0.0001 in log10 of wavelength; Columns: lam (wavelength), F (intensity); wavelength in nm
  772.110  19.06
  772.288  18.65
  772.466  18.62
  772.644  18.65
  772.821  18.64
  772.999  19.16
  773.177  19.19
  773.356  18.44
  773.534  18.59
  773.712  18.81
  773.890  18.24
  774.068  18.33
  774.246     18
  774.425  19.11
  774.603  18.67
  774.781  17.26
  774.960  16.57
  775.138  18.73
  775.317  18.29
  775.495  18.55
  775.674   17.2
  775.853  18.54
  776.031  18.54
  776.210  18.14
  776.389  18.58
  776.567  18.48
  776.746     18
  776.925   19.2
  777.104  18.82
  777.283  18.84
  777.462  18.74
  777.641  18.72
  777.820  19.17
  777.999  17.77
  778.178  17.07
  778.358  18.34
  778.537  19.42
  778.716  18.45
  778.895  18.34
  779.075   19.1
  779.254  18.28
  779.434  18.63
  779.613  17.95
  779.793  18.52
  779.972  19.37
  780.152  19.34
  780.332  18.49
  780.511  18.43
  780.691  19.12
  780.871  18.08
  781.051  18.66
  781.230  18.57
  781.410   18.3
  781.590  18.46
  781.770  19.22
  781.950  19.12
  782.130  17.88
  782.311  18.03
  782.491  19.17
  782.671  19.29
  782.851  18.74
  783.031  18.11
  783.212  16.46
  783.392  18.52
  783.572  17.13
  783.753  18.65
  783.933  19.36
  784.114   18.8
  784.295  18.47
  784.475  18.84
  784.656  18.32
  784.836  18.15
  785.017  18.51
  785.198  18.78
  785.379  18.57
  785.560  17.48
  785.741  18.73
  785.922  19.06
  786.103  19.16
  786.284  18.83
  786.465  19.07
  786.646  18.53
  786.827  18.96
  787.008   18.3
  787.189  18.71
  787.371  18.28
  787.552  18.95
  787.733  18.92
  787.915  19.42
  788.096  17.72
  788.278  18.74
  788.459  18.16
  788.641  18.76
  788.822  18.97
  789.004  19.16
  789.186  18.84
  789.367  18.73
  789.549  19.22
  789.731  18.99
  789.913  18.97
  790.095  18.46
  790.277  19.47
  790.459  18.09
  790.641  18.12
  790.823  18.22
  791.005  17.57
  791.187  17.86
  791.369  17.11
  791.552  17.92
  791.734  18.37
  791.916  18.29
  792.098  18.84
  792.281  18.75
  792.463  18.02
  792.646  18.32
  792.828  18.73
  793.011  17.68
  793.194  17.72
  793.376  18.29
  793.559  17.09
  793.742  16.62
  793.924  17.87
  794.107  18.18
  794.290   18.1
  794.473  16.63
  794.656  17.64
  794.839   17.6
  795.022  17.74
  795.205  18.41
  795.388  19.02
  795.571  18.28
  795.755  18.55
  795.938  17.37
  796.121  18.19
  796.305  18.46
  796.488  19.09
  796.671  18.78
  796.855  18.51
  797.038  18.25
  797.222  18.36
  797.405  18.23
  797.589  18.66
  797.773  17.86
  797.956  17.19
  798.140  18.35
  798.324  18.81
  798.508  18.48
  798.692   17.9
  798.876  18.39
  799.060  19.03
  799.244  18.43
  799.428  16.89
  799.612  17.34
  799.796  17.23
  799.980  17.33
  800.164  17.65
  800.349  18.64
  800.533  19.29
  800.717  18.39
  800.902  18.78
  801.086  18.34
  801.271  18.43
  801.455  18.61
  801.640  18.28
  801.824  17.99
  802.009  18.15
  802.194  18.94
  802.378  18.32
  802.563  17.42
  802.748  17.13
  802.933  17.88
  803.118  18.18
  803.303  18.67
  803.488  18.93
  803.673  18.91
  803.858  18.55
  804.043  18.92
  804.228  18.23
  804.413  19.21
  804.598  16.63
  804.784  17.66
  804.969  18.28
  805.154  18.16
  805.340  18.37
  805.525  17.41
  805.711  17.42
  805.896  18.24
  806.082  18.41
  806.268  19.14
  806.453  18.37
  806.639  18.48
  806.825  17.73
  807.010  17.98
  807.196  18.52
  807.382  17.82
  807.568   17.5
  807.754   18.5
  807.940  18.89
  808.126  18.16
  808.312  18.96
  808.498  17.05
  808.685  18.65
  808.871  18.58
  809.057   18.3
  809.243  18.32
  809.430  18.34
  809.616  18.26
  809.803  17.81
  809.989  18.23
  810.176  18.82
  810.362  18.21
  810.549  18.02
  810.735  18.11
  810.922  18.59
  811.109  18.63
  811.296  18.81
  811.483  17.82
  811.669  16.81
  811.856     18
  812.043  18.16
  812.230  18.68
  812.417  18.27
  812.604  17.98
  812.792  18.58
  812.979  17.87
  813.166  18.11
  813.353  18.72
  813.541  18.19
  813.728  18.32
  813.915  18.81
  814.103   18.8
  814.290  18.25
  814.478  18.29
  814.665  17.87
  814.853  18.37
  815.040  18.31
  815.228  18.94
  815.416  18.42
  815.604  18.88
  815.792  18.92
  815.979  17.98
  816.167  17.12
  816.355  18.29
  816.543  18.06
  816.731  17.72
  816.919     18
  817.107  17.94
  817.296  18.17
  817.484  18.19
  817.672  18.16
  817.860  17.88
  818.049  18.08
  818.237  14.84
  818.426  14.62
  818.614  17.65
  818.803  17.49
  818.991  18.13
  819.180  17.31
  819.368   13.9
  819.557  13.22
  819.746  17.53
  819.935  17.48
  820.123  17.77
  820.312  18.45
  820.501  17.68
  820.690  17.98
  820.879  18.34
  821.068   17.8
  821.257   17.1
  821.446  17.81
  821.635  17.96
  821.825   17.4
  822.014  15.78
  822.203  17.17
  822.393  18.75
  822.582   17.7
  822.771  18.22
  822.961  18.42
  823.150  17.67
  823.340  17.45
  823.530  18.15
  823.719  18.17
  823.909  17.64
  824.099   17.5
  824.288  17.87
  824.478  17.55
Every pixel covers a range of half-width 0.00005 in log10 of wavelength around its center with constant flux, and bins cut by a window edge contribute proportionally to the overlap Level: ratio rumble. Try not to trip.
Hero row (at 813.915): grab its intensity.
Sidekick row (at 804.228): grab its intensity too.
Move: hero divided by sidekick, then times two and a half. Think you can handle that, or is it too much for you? 2.58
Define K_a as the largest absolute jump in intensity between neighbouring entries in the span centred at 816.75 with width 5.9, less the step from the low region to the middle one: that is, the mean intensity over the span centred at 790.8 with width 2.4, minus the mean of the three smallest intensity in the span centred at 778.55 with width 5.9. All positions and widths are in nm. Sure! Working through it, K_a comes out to 2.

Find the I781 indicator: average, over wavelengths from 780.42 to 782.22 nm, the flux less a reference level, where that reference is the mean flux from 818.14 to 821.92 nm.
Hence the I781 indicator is 1.6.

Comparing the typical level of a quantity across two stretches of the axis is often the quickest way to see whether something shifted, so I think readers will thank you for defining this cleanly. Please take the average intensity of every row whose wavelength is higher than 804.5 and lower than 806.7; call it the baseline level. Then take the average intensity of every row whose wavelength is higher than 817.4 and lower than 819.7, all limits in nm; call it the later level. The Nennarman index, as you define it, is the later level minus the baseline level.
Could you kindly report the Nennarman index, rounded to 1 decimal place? -1.4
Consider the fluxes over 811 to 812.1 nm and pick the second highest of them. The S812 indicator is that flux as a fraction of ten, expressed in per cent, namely 186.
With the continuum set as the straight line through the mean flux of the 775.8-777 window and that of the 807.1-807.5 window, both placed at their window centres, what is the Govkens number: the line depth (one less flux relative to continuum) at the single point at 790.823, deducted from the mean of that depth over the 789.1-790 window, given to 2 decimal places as -0.04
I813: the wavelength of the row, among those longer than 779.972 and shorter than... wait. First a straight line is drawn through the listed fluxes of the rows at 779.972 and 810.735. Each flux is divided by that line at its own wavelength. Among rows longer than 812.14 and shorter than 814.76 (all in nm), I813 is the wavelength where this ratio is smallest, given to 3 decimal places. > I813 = 812.979 nm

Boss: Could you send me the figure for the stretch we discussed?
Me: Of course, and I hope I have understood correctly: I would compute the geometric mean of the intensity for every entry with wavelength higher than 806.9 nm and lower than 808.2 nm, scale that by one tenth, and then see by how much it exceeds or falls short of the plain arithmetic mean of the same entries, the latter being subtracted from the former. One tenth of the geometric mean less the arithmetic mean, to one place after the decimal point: -16.4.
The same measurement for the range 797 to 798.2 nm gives -16.3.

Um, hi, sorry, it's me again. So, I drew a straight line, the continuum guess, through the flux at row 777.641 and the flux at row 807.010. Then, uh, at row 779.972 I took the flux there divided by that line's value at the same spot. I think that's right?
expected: 1.04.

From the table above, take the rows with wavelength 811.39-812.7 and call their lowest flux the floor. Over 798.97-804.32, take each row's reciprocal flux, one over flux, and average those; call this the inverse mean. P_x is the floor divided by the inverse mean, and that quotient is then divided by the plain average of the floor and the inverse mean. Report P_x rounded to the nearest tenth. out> 36.3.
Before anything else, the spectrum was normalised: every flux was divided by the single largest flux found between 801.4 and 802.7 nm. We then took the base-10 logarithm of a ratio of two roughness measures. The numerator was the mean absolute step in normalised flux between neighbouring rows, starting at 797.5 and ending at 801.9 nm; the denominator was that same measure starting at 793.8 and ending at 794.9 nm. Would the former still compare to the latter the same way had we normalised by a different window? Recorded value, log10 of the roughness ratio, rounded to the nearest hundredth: -0.03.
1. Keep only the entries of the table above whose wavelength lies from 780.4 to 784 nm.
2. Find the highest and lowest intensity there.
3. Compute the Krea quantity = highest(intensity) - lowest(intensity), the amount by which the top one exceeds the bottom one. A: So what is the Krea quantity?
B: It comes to 2.9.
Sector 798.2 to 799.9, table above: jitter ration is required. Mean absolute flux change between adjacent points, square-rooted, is 0.77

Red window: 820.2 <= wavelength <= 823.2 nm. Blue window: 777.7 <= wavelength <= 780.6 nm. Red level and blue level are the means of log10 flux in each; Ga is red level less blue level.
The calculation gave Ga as -0.019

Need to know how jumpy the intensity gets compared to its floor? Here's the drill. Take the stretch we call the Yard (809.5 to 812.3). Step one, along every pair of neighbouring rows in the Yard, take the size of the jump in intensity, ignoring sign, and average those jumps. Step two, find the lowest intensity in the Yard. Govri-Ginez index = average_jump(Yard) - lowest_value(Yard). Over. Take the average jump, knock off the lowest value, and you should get -16.3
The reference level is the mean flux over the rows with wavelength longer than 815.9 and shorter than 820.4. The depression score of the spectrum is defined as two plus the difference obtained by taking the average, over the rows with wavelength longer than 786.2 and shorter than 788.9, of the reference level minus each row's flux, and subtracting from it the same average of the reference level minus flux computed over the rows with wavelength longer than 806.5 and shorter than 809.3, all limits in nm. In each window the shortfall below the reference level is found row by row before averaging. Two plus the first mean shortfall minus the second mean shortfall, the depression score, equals 1.5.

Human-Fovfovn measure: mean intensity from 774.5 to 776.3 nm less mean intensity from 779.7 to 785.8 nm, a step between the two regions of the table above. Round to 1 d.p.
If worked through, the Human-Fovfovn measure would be -0.5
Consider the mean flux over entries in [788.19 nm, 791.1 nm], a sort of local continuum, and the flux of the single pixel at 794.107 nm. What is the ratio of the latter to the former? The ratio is 0.97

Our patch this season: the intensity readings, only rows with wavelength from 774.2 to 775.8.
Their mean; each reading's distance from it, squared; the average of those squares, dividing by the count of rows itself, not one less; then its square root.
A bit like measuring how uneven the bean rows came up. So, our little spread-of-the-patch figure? 0.80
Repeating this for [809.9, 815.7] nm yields 0.43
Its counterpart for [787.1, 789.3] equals 0.44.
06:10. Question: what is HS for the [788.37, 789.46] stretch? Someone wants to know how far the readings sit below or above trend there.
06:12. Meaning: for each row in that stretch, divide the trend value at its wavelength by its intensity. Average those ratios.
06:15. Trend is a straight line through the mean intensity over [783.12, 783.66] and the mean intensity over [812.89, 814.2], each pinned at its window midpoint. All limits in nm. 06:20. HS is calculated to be 0.94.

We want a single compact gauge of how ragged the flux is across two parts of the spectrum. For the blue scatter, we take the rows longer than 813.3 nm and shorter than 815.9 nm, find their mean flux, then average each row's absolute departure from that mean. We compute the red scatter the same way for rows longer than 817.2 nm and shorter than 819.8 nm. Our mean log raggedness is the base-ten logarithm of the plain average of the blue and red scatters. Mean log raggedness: -0.04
